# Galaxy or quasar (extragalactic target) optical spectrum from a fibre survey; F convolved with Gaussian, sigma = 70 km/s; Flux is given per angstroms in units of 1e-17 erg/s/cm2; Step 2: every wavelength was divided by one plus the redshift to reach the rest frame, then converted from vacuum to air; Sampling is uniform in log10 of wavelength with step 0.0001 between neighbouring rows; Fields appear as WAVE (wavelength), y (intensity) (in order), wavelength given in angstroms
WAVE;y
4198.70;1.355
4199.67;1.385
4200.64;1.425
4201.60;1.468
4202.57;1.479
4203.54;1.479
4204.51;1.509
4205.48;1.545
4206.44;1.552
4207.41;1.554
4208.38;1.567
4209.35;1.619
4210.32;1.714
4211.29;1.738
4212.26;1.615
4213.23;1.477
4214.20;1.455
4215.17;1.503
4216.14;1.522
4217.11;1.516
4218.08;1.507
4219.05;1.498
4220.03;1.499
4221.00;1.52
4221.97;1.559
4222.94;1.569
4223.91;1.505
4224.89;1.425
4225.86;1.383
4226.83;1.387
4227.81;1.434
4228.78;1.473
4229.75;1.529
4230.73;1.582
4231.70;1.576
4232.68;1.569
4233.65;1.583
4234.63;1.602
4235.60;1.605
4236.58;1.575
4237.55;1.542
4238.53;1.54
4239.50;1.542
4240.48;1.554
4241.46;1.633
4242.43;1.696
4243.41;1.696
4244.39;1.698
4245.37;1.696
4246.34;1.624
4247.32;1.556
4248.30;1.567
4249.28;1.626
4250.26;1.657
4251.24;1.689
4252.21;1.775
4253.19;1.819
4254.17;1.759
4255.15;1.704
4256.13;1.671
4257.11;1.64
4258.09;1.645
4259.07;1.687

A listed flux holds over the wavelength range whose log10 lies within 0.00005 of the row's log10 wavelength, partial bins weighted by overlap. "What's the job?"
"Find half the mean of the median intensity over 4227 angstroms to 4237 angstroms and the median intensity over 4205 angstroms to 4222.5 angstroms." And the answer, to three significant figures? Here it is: 0.777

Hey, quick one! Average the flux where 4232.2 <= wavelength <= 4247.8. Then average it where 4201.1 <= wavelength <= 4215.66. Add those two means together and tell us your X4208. 3.16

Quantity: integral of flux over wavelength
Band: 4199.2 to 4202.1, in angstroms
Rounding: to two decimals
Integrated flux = 4.14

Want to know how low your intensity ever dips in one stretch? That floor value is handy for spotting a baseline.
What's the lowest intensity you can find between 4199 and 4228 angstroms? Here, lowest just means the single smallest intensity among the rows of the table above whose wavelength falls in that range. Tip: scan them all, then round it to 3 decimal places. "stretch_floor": 1.383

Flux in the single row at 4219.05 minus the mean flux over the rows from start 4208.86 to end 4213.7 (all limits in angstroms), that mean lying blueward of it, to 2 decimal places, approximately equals -0.13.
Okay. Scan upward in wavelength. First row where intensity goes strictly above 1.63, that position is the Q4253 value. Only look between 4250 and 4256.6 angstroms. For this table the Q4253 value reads 4250.26 angstroms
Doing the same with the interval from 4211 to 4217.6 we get 4211.29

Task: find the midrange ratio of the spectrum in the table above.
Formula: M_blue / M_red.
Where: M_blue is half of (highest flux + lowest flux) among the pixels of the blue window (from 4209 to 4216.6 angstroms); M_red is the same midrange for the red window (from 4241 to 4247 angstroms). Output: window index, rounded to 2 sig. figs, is 0.96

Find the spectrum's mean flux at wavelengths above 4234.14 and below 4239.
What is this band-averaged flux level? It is 1.57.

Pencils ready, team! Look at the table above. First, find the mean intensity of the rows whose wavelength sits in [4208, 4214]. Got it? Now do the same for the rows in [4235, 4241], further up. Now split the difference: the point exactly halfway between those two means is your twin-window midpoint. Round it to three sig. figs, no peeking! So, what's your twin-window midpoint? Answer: 1.59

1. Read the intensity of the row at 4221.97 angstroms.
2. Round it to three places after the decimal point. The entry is 1.559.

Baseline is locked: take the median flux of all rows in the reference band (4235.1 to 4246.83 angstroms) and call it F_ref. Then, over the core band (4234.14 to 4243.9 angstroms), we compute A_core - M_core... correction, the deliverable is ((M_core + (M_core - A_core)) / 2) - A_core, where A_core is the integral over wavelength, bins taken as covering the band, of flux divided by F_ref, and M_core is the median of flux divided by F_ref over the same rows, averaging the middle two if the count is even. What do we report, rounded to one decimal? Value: -13.5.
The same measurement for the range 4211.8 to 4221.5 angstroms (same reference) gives -12.7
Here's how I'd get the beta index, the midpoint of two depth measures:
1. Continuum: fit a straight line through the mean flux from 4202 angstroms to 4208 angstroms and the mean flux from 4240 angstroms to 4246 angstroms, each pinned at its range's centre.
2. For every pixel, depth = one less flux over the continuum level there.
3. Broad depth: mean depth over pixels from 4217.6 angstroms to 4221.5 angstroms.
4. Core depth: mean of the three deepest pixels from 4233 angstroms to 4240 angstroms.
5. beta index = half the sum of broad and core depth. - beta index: 0.053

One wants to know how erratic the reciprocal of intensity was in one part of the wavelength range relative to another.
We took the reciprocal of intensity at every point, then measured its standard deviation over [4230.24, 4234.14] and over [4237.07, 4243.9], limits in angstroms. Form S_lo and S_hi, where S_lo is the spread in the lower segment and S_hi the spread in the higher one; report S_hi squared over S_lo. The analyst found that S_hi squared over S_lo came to 0.30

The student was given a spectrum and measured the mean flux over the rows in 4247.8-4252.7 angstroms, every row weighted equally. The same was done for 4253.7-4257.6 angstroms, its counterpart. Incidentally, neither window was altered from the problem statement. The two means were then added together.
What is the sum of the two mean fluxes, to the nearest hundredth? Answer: 3.36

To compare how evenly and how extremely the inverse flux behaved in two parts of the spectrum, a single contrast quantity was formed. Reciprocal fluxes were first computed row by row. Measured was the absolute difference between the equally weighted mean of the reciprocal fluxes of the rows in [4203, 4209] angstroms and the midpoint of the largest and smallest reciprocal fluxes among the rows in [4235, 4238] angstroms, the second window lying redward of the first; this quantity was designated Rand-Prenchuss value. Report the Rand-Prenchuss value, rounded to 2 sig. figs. 0.016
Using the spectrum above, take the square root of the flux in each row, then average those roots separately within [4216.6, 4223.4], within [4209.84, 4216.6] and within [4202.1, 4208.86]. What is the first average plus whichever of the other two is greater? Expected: 2.49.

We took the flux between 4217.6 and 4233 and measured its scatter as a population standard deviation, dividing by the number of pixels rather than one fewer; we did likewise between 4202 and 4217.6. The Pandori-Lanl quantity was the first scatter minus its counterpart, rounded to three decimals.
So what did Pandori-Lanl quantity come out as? -0.016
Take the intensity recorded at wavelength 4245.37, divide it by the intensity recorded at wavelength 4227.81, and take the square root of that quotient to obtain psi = 1.09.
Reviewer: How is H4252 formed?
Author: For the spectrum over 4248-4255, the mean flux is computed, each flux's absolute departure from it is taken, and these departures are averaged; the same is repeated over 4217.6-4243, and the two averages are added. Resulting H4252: 0.128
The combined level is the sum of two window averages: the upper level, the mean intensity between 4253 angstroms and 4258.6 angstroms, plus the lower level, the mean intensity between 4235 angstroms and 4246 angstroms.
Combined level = 3.32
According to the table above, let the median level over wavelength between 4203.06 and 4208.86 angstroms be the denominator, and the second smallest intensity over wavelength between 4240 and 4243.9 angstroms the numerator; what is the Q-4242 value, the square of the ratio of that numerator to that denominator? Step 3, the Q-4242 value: 1.11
